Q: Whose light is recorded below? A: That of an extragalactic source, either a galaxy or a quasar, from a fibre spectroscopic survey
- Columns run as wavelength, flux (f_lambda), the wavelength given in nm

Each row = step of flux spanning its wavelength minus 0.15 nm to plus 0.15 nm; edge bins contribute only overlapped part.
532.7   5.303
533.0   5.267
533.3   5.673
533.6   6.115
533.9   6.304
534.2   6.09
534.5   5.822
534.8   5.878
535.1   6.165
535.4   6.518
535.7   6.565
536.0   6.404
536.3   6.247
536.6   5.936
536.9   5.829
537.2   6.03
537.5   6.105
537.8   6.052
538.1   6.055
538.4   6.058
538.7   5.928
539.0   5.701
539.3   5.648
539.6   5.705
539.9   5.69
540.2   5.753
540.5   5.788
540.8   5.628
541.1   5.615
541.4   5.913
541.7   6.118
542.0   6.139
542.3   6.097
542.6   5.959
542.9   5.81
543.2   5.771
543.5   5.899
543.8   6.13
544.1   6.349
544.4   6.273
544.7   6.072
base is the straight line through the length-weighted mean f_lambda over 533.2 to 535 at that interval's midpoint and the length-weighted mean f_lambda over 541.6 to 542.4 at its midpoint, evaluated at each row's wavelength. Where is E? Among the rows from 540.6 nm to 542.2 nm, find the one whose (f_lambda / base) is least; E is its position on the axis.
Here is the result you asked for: 541.1 nm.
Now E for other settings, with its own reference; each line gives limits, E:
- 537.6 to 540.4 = 539.3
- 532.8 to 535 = 533.0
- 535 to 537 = 536.9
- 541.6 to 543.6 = 543.2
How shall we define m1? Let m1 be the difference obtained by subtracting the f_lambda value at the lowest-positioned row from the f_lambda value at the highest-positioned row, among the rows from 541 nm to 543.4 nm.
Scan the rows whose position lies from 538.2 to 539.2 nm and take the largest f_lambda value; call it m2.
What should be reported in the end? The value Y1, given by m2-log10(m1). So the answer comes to 6.9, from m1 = 0.16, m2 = 6.058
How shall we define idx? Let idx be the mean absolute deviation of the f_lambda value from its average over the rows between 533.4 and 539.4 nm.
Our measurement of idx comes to 0.19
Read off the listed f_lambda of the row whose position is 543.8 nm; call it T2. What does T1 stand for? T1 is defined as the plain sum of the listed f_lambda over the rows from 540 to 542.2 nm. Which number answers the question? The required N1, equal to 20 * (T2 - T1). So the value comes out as -696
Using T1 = 41.0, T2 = 6.13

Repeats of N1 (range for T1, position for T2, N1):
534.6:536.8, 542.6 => -755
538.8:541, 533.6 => -676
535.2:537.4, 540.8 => -758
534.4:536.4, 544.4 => -747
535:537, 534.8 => -756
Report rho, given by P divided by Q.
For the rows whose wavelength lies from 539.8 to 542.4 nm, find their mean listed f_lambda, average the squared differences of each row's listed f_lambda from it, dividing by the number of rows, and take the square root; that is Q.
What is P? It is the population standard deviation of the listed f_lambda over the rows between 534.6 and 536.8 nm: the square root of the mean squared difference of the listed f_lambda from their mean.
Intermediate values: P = 0.25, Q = 0.20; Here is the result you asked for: 1.25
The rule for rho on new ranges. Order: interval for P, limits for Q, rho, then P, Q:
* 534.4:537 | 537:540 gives 1.58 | 0.28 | 0.18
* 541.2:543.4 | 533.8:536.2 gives 0.53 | 0.14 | 0.26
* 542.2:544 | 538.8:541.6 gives 1.53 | 0.13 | 0.09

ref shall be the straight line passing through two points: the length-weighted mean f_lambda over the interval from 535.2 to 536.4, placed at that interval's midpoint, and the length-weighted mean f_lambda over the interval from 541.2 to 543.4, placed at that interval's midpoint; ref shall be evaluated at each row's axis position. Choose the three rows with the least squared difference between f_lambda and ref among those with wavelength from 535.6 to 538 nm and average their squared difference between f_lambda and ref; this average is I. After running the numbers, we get 0.013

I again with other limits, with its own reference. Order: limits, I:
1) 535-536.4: 0.007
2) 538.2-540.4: 0.083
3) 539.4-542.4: 0.015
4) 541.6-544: 0.004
